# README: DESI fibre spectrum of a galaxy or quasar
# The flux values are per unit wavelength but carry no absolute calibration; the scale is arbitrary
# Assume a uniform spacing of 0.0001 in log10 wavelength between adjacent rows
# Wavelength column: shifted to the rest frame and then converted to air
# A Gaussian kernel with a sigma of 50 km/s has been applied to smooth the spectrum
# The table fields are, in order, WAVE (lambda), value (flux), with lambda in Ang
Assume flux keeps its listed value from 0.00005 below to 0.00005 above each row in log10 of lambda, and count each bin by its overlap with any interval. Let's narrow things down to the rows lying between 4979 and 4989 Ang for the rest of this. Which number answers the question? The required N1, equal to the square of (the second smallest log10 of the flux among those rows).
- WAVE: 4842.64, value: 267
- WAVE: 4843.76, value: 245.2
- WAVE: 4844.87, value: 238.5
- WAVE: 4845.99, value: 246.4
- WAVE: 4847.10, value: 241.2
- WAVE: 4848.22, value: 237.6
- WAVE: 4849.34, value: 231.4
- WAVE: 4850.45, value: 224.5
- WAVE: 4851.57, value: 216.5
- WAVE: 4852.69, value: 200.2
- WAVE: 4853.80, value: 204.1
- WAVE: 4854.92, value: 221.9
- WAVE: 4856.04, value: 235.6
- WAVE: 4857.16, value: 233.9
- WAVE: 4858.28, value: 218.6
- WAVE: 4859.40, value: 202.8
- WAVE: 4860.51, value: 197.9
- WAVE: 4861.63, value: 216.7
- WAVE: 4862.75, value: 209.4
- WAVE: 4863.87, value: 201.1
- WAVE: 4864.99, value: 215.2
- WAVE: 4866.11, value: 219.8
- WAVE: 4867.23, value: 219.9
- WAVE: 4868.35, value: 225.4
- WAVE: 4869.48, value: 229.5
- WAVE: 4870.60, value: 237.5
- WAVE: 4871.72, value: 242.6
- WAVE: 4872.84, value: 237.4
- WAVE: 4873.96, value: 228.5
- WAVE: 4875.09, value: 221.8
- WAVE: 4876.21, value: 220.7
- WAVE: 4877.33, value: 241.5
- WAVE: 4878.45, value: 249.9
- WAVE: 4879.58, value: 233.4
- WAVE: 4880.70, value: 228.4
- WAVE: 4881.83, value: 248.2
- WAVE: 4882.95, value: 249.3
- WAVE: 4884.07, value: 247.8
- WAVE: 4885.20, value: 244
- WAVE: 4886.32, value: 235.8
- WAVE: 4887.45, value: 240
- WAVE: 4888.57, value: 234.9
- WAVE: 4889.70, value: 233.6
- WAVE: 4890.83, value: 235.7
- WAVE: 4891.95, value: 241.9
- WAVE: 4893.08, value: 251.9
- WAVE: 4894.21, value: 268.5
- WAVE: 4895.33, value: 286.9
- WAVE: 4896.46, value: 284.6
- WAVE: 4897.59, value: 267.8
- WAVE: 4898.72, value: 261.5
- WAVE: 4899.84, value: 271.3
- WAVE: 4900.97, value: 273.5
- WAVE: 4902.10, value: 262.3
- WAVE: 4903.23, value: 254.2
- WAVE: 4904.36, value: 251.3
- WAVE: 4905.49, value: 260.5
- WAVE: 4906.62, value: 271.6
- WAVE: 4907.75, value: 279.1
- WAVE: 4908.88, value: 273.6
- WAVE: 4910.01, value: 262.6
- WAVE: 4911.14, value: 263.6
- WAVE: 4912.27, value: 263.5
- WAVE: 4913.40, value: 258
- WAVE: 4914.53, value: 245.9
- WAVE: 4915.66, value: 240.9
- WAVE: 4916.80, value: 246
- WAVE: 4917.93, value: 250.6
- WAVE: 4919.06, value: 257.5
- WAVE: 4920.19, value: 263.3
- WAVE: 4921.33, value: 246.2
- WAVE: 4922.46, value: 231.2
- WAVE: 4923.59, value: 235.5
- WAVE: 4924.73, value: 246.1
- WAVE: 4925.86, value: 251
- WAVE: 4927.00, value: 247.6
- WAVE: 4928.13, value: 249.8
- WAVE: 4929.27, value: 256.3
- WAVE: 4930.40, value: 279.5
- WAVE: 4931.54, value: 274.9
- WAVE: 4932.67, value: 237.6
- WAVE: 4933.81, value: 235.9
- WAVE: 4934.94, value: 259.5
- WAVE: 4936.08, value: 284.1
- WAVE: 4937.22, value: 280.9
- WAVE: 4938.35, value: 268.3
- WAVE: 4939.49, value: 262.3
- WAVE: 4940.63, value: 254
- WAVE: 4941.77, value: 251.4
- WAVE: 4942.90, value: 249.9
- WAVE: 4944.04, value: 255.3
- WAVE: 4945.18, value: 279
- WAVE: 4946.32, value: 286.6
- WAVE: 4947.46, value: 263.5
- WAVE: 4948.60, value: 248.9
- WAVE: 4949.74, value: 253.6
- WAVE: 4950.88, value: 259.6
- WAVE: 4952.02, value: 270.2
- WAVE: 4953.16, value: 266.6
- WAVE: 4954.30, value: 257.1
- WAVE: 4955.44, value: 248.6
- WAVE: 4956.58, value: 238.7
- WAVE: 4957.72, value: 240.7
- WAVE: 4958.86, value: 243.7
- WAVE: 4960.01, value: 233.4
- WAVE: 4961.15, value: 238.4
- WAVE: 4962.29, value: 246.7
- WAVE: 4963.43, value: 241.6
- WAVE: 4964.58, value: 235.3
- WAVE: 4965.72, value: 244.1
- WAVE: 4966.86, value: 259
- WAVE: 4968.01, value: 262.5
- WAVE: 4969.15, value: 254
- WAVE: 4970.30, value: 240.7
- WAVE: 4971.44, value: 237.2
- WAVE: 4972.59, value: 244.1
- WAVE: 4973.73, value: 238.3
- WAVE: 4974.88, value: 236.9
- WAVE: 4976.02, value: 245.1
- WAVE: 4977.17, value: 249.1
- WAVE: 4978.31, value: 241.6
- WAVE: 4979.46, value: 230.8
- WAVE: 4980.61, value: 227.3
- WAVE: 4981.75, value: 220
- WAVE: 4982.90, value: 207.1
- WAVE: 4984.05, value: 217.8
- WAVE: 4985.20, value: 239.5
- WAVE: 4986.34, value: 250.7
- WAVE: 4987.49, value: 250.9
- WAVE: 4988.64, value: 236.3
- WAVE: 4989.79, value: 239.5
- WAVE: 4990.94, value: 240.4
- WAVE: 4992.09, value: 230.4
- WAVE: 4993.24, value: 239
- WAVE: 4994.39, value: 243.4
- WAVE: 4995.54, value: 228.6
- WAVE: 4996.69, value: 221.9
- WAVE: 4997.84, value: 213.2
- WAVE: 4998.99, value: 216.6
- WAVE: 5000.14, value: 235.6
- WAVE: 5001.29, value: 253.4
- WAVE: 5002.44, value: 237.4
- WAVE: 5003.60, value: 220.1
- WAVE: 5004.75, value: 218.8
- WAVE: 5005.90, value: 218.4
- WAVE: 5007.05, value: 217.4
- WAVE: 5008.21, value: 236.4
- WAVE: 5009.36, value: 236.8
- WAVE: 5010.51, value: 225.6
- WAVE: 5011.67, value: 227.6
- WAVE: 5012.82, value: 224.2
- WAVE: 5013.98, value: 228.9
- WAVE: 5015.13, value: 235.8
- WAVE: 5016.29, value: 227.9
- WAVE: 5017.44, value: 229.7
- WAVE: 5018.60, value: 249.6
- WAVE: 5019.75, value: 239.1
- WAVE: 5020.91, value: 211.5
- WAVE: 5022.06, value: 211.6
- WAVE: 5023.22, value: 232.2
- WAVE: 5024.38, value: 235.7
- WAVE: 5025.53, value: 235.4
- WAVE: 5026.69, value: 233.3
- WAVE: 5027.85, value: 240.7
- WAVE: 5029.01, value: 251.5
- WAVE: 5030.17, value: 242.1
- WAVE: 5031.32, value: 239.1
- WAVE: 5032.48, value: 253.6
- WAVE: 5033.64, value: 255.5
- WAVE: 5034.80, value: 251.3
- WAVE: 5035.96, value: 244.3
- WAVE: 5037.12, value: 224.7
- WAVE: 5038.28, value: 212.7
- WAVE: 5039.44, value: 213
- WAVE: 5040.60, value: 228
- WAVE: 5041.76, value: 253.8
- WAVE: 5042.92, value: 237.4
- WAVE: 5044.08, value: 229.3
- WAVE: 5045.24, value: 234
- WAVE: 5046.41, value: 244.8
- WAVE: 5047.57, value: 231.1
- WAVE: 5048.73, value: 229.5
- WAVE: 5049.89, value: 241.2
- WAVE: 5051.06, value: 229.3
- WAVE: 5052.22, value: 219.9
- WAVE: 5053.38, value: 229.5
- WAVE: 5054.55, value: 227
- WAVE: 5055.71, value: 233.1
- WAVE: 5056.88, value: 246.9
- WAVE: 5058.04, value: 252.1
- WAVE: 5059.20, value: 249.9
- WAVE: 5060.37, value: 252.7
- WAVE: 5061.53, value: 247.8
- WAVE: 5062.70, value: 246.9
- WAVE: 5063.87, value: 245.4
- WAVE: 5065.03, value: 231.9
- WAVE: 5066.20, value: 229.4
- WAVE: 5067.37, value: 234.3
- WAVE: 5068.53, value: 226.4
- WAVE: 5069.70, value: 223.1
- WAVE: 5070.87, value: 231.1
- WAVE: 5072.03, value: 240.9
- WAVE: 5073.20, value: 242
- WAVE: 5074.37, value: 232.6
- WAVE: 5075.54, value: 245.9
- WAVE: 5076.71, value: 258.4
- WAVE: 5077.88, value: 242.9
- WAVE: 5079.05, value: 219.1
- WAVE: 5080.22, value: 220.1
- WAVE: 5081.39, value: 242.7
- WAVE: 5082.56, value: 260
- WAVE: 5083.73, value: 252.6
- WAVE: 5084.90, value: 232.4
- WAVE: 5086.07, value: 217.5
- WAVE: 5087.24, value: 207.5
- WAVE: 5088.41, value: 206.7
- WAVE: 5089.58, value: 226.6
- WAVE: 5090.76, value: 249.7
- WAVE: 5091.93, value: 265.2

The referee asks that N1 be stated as 5.47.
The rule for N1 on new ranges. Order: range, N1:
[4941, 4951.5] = 5.75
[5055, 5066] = 5.61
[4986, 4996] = 5.58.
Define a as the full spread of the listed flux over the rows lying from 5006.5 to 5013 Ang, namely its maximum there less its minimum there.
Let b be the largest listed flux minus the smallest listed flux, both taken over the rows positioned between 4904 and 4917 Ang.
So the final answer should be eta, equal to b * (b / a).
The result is 75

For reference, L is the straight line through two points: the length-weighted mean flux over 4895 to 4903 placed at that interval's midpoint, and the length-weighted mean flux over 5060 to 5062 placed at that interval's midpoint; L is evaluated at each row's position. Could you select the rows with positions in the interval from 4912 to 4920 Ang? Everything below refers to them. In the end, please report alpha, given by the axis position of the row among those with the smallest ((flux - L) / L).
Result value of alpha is 4915.66 Ang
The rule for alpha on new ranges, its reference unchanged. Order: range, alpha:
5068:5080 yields 5079.05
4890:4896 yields 4890.83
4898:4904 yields 4903.23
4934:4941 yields 4940.63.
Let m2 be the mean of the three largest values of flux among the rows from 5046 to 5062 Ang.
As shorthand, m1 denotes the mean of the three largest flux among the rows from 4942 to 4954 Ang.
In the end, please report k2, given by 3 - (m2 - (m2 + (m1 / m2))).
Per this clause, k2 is 4.11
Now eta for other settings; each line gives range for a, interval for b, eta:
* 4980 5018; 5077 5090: 61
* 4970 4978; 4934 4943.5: 96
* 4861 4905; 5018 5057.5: 23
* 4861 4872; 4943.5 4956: 35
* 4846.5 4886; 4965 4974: 12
